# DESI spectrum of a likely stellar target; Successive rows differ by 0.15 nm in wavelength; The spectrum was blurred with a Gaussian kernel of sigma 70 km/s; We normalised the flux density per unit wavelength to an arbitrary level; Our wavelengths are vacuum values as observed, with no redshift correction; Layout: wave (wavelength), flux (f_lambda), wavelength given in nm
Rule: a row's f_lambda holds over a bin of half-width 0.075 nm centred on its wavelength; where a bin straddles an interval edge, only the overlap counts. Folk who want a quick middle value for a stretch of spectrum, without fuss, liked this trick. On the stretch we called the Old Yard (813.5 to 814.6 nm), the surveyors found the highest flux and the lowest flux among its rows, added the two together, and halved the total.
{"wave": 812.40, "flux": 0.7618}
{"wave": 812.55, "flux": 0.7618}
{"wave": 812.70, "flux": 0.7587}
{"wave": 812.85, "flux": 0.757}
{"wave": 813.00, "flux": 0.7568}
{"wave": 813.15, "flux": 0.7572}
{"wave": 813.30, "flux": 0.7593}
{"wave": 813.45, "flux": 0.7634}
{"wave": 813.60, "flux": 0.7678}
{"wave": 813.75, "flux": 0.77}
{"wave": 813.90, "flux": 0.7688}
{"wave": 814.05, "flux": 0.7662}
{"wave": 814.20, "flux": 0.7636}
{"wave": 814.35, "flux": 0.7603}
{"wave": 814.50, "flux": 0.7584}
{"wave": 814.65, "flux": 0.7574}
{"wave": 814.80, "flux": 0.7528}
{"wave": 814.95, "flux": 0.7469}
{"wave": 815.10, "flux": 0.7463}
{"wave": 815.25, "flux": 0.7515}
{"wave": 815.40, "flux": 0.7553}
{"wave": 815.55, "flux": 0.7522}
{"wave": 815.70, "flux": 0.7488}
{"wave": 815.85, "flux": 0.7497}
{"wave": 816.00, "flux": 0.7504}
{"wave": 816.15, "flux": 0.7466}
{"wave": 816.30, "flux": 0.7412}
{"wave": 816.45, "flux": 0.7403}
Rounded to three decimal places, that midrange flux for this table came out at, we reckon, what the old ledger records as 0.764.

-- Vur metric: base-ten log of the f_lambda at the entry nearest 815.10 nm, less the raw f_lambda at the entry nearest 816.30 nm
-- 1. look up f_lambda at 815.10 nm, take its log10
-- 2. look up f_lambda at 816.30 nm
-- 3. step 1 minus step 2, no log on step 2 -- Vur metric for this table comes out -0.868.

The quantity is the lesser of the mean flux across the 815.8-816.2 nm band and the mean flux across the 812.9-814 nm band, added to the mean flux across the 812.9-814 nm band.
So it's 1.51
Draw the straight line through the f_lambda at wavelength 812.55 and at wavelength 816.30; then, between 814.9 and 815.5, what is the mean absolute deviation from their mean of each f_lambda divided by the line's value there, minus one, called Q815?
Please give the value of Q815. 0.0057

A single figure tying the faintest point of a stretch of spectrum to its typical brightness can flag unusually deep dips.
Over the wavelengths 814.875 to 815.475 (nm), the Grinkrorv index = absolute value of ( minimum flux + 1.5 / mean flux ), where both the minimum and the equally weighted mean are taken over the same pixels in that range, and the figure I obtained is 2.75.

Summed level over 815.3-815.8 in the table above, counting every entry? 2.26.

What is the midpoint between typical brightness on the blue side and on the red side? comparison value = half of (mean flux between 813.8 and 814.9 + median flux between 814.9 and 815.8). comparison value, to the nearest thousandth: 0.756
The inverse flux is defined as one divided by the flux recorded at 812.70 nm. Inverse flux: 1.32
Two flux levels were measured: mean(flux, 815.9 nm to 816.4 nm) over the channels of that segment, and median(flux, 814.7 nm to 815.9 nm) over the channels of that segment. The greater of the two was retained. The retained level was 0.751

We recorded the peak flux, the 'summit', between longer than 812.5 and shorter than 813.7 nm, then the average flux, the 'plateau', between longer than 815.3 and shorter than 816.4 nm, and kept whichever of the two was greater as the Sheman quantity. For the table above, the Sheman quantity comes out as 0.768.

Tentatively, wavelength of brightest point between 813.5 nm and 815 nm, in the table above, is 813.75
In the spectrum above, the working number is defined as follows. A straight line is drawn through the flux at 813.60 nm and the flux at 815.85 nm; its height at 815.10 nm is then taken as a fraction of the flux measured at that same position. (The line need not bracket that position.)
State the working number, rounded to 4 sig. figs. 1.013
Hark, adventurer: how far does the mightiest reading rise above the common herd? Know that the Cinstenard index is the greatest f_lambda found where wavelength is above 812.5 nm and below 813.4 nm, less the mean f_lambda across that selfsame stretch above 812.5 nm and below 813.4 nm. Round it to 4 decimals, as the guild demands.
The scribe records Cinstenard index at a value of 0.0033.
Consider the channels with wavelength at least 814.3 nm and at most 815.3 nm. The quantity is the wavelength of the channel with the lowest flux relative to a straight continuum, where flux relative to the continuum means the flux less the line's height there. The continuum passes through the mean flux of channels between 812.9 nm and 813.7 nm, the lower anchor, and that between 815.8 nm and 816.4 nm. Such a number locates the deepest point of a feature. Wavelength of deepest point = 814.95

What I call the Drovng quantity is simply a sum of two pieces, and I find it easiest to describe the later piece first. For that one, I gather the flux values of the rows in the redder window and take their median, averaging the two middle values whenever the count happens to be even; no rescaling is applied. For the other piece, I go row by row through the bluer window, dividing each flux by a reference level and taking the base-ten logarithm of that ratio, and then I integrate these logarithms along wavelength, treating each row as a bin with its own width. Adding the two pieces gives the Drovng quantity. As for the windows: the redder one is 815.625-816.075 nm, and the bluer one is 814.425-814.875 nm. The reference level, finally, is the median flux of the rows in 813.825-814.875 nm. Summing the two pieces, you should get 0.749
